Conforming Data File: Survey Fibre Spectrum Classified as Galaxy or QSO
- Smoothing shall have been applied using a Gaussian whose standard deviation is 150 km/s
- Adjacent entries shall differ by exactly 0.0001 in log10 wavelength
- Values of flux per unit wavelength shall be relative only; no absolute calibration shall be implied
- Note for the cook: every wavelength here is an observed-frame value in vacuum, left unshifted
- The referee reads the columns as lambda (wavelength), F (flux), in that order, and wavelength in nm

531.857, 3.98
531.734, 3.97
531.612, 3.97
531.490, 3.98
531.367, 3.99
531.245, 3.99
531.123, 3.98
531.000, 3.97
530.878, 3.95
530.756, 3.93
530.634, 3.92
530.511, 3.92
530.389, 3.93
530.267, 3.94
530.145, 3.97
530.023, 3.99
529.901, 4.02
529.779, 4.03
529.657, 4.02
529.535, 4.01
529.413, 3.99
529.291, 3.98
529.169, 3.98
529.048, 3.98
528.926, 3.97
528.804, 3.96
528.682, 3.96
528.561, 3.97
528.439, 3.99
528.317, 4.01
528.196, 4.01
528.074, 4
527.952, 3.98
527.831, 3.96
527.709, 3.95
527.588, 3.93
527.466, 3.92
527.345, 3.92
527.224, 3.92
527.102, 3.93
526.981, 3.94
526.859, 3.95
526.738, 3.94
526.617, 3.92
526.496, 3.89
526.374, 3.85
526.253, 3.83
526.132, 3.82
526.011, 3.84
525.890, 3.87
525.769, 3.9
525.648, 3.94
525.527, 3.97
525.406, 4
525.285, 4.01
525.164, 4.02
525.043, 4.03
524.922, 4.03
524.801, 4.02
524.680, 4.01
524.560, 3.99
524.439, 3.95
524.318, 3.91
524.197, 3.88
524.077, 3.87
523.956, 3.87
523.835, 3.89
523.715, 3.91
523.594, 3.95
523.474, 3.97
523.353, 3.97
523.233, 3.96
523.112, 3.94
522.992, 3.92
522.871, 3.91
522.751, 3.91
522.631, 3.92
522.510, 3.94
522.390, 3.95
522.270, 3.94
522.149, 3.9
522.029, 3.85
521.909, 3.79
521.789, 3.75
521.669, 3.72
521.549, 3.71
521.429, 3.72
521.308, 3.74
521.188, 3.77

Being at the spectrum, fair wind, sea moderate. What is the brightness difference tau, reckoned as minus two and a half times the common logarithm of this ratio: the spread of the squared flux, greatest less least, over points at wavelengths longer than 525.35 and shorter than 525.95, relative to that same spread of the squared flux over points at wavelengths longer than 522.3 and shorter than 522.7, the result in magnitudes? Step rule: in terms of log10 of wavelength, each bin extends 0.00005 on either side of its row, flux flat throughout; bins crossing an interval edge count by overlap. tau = -1.6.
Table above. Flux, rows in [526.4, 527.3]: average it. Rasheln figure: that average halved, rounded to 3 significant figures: 1.96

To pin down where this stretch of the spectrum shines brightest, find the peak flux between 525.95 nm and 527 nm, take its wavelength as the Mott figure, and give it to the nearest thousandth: 526.859 nm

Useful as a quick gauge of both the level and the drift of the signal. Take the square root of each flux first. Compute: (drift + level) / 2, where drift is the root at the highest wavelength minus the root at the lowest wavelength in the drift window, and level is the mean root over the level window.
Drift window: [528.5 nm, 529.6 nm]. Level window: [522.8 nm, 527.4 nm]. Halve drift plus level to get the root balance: 0.997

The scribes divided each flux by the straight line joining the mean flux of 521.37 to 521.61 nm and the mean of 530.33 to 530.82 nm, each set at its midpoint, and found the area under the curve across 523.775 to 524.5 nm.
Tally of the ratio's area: 0.747 nm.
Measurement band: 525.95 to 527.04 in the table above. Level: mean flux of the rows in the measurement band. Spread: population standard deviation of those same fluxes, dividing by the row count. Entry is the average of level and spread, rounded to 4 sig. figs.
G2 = 1.968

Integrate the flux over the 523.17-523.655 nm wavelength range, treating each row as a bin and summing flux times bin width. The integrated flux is 1.9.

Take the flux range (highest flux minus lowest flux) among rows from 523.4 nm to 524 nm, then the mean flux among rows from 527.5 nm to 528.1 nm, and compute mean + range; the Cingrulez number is 4.06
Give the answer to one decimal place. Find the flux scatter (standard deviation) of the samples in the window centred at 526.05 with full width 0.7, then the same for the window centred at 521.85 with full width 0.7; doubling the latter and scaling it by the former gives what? 5.2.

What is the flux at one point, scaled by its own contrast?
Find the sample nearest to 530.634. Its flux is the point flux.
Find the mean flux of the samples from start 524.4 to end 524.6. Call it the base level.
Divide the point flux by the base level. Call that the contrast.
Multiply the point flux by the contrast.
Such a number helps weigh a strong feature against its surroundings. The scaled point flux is 3.87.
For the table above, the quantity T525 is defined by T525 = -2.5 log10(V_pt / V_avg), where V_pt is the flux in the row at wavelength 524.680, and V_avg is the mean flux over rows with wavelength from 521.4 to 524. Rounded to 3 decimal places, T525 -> -0.035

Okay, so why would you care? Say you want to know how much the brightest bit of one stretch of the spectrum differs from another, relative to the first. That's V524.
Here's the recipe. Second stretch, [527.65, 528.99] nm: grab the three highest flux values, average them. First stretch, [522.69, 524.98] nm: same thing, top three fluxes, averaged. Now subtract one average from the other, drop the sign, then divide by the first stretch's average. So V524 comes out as 0.0033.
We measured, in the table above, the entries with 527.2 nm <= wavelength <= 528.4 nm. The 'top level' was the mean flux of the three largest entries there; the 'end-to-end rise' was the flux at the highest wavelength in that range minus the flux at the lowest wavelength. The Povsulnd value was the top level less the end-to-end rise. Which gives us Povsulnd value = 3.92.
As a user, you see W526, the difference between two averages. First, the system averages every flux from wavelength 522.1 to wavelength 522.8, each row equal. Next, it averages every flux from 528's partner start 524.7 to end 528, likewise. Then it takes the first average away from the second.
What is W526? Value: 0.01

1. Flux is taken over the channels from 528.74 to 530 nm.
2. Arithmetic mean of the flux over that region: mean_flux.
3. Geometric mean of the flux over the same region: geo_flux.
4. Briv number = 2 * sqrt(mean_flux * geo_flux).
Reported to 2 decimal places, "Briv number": 7.99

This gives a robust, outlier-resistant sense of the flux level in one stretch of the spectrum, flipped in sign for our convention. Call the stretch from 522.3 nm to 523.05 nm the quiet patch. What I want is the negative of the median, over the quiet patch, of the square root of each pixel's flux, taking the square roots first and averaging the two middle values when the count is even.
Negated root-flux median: -1.98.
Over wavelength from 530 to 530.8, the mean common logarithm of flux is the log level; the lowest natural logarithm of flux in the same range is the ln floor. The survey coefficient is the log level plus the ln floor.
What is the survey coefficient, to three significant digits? 1.96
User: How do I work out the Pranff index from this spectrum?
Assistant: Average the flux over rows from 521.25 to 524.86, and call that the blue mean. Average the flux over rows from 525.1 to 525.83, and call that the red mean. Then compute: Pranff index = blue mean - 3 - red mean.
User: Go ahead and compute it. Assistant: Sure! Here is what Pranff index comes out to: -3.08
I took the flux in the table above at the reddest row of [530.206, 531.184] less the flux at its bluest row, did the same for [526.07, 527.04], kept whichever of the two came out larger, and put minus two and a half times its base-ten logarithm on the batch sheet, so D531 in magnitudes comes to 2.30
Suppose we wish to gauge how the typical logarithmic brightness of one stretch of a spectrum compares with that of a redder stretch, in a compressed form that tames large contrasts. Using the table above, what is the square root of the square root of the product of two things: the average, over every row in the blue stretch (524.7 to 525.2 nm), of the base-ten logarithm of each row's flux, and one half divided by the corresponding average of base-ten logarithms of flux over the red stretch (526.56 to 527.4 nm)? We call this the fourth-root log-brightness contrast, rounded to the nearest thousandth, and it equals 0.844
